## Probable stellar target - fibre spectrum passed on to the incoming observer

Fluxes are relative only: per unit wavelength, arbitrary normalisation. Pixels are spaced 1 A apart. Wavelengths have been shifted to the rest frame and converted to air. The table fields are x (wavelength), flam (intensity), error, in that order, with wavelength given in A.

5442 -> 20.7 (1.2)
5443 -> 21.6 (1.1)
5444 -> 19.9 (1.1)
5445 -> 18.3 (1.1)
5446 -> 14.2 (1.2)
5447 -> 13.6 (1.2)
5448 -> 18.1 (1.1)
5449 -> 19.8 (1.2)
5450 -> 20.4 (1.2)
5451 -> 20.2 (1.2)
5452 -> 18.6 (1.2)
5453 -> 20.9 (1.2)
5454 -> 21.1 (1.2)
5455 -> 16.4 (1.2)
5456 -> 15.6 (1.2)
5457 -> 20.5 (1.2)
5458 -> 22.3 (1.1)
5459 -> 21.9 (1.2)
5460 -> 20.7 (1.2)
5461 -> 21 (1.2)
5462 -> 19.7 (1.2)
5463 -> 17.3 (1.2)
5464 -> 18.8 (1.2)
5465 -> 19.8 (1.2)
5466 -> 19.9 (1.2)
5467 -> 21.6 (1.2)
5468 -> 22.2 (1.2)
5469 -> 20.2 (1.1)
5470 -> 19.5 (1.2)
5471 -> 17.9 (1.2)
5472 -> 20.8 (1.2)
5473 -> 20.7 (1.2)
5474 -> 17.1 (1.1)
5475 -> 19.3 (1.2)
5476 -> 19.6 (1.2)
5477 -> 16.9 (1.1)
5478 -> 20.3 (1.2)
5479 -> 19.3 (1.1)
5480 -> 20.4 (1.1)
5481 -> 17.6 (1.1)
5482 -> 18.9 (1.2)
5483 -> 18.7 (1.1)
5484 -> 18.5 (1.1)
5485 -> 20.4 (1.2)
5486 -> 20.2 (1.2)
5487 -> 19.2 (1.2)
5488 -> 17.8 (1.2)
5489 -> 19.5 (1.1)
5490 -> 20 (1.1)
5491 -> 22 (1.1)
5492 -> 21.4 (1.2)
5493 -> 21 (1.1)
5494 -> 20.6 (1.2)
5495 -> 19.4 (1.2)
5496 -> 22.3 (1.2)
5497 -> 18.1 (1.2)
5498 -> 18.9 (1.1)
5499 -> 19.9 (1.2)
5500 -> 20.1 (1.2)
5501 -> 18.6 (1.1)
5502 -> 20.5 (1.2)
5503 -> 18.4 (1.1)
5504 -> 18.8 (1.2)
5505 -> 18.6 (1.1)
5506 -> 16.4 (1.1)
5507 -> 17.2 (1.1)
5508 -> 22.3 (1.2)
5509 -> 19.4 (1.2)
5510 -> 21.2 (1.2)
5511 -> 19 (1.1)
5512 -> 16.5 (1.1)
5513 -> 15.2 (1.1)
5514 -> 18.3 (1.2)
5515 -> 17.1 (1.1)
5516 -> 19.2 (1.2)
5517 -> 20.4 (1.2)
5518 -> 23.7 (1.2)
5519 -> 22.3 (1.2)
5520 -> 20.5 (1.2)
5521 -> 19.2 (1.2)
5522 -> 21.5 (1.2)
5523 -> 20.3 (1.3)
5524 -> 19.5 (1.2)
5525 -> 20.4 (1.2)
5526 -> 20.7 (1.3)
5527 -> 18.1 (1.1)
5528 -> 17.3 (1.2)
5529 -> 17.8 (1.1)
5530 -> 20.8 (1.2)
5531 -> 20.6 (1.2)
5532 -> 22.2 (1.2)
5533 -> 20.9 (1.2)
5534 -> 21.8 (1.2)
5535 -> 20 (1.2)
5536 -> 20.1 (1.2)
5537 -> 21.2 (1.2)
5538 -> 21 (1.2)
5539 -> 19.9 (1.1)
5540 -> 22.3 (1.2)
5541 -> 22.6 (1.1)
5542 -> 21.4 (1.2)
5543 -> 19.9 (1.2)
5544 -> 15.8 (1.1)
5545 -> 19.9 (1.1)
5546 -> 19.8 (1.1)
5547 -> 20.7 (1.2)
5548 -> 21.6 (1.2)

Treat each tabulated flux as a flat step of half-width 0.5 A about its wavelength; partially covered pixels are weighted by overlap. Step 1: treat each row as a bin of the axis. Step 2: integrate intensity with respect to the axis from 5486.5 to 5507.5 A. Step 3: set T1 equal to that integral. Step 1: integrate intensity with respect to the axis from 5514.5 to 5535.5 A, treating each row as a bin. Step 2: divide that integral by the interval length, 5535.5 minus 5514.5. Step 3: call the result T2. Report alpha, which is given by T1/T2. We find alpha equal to 20.2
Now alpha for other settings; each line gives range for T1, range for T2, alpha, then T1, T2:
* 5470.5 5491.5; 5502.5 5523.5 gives 21.0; 405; 19.3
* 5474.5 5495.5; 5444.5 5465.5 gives 21.6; 411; 19.0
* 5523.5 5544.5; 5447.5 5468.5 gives 21.4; 424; 19.8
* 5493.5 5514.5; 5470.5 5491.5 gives 20.7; 400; 19.3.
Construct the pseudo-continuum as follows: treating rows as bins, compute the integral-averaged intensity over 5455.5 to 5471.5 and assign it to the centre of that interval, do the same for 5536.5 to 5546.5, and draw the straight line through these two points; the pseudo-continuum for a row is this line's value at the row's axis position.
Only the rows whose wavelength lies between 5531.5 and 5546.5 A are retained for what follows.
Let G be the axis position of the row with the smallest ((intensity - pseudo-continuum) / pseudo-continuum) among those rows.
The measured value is 5544 A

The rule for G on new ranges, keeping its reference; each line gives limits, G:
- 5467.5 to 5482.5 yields 5477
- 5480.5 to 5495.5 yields 5481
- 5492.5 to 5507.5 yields 5506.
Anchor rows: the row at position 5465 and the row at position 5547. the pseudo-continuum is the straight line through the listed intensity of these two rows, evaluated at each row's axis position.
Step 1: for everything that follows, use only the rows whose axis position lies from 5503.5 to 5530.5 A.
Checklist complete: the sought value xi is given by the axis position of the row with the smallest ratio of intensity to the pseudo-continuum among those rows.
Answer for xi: 5513 A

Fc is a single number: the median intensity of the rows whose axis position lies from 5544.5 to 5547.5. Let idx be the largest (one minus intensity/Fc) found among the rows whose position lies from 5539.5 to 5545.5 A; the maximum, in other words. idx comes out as 0.21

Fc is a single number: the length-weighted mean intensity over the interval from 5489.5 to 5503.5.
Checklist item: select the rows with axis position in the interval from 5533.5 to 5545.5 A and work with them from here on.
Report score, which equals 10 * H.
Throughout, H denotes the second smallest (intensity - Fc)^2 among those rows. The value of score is 0.07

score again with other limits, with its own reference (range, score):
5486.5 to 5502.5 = 0.07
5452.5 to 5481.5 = 0.34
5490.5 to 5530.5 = 0.34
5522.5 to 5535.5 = 0.46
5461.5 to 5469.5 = 0.34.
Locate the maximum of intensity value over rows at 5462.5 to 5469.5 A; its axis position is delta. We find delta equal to 5468 A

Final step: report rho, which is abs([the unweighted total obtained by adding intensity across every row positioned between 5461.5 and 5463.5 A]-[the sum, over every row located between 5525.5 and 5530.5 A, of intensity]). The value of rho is 58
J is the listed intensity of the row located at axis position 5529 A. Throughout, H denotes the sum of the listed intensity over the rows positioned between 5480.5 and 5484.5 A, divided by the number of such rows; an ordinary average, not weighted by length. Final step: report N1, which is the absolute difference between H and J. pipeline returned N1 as 0.6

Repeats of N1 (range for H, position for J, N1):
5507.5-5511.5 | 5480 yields 0.1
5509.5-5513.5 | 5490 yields 2.0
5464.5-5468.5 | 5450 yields 0.5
